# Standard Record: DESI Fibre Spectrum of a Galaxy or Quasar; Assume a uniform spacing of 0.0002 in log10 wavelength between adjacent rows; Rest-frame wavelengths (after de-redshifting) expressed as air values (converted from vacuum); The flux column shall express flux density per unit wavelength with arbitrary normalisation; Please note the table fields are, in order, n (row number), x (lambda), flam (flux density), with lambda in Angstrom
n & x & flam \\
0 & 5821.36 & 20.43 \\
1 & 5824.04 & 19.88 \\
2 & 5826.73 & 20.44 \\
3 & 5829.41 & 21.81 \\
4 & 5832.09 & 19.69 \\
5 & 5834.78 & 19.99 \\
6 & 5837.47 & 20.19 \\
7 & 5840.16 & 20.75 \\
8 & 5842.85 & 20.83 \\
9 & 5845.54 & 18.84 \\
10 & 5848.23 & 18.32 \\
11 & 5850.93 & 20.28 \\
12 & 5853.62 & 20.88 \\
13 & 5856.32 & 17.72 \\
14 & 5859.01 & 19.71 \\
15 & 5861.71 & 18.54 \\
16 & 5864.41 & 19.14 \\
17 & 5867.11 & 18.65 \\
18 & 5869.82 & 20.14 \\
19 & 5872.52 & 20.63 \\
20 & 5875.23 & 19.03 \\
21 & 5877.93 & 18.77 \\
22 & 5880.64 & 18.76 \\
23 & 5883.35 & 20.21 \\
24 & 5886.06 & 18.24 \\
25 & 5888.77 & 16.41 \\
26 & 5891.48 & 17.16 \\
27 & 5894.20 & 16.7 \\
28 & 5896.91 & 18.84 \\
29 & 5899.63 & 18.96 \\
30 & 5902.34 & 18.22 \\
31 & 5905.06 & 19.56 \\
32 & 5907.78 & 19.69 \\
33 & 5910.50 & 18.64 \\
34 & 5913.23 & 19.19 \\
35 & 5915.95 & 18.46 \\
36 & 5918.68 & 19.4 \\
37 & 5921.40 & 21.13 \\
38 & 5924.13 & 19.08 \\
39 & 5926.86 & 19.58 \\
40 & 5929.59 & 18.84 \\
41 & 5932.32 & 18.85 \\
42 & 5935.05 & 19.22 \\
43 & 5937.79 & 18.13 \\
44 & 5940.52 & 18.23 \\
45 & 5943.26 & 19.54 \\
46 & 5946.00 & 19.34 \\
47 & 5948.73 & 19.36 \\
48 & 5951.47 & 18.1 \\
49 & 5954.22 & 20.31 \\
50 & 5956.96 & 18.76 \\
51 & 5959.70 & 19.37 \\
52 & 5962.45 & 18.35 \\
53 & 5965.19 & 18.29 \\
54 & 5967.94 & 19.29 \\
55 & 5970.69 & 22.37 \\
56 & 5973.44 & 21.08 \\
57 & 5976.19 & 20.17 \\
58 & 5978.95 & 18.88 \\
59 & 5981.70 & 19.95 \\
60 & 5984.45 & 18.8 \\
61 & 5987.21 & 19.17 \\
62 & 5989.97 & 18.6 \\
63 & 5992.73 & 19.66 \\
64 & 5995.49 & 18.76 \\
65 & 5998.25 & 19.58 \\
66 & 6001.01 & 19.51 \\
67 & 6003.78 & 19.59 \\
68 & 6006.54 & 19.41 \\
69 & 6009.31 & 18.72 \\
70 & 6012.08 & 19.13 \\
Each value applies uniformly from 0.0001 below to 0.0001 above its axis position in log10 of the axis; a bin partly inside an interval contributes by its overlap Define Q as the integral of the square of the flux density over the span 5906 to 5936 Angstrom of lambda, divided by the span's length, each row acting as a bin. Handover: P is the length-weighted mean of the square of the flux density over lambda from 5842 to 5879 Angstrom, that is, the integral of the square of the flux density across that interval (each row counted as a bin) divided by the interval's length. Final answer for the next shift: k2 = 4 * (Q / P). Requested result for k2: 3.96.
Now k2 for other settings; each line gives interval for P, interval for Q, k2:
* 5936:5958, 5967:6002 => 4.31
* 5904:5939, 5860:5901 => 3.79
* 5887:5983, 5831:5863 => 4.24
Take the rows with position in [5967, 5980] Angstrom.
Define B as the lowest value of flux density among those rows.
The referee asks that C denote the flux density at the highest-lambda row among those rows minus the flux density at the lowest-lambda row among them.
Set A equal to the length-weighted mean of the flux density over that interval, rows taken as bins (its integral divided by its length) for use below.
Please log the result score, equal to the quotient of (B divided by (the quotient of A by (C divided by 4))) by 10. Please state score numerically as -0.009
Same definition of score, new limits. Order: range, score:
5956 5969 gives 0.013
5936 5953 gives -0.001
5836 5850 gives -0.043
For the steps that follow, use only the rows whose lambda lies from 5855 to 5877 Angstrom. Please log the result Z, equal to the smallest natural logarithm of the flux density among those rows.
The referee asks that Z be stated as 2.875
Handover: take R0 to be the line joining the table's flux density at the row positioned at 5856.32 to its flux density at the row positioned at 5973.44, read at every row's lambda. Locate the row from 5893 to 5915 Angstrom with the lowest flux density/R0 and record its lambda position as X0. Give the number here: 5894.20 Angstrom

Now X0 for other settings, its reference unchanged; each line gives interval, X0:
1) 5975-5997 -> 5989.97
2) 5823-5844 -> 5832.09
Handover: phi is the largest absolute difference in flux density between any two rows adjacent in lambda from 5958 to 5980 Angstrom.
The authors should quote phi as 3.1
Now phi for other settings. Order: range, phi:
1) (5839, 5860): 3.2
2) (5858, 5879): 1.6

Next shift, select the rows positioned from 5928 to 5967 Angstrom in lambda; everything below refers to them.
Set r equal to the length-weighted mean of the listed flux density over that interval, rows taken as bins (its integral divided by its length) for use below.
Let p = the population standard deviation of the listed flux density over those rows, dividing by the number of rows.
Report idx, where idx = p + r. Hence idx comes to 19.5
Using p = 0.6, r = 18.9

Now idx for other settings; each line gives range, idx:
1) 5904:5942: 19.9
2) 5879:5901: 19.4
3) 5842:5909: 20.1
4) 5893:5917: 19.6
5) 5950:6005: 20.4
